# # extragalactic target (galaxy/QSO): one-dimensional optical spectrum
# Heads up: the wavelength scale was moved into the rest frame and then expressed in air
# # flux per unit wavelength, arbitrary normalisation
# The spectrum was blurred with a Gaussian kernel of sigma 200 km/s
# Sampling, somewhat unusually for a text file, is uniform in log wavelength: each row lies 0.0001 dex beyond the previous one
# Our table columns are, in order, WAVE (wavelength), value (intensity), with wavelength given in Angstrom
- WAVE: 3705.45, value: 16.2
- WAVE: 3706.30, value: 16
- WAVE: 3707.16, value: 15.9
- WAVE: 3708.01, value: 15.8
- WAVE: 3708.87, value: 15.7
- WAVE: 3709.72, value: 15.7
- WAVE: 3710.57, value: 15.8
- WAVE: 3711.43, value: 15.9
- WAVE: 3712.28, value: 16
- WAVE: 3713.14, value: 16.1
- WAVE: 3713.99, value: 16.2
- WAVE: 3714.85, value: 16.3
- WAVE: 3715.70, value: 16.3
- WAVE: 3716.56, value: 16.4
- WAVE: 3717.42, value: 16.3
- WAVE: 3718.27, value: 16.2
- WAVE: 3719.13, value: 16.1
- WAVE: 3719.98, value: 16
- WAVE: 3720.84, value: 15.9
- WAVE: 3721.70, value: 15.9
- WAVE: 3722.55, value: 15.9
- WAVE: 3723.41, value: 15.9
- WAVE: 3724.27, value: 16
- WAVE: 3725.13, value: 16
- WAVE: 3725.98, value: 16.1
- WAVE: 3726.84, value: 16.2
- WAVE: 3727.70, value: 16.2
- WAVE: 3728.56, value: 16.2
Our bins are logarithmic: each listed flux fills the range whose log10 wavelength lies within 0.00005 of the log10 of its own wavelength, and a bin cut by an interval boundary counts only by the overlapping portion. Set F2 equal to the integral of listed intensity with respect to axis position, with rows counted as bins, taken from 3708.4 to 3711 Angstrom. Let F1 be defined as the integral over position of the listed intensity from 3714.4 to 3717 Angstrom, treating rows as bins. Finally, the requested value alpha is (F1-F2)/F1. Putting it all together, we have 0.03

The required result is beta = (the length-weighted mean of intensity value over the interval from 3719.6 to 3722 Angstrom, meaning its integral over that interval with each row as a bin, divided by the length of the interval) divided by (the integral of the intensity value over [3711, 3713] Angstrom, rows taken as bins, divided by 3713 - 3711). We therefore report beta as 1.00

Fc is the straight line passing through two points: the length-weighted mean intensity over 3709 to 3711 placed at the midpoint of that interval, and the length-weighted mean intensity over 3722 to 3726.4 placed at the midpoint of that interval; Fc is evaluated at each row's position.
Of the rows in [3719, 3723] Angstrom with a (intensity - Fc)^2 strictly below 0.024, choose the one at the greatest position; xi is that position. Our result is 3722.55 Angstrom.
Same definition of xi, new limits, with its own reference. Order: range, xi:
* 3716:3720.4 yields 3719.98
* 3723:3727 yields 3725.98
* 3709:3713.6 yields 3711.43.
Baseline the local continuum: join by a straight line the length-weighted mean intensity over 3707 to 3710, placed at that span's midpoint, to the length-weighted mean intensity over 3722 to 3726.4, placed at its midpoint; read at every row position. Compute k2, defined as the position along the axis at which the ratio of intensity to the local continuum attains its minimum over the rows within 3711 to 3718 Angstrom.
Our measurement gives 3711.43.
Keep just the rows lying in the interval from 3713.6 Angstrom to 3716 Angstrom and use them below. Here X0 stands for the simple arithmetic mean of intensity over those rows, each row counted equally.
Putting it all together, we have 16.3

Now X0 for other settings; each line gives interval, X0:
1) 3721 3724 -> 15.9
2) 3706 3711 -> 15.8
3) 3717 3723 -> 16.0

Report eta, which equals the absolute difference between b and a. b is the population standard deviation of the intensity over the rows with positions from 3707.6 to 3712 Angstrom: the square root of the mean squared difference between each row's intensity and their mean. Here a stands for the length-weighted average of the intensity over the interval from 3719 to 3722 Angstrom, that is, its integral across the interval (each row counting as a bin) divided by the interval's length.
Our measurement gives 15.9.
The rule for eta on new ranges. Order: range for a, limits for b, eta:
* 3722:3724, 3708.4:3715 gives 15.7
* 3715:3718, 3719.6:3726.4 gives 16.3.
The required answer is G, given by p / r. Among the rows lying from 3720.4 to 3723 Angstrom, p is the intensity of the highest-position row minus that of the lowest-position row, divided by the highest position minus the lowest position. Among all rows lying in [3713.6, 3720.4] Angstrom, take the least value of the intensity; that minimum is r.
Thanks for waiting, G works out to 0.0000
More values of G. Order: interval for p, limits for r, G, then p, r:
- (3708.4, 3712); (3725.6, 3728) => 0.0049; 0.08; 16.1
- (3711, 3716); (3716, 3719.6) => 0.0058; 0.09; 16.1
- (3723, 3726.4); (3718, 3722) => 0.0049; 0.08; 15.9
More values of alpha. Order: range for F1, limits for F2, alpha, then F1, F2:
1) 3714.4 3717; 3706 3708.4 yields 0.10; 42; 38.1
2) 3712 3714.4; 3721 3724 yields -0.23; 39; 47.7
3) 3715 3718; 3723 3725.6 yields 0.15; 49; 41.6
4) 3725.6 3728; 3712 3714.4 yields 0.00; 39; 38.7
